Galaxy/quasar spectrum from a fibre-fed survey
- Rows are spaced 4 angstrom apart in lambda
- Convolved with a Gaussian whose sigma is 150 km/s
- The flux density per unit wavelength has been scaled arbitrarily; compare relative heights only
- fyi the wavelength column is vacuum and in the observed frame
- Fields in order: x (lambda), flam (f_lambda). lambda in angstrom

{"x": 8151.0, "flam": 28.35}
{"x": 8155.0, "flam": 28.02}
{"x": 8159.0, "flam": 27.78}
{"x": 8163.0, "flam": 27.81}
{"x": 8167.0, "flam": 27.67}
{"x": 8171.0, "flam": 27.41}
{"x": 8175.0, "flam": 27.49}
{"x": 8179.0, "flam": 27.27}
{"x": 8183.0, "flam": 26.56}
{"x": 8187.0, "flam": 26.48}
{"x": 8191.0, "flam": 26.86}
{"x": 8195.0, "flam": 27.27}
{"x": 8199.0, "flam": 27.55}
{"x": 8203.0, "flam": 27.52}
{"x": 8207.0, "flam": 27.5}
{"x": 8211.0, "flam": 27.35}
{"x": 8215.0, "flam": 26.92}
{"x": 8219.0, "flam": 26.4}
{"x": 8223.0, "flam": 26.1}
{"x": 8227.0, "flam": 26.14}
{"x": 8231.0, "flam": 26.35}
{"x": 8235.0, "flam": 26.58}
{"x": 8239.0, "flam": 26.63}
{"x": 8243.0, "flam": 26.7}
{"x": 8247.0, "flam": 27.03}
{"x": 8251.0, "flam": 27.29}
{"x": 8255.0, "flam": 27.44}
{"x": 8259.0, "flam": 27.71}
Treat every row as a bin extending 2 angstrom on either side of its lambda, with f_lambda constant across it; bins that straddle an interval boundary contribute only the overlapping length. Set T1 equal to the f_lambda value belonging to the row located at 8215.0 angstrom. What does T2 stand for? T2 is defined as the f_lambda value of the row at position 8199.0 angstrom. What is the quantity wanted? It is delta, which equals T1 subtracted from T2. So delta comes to 0.6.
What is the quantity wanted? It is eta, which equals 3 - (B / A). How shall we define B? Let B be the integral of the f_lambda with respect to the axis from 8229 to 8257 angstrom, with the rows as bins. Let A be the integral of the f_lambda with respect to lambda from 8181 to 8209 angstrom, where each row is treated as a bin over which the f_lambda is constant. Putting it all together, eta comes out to 2.01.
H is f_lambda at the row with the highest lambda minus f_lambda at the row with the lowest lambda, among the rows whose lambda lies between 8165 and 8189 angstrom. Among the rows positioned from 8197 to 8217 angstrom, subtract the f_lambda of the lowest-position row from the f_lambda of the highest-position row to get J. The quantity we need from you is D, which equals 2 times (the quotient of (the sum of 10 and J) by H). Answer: -16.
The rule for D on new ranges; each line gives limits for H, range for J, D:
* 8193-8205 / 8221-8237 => 84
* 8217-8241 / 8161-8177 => 84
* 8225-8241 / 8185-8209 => 45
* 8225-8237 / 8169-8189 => 41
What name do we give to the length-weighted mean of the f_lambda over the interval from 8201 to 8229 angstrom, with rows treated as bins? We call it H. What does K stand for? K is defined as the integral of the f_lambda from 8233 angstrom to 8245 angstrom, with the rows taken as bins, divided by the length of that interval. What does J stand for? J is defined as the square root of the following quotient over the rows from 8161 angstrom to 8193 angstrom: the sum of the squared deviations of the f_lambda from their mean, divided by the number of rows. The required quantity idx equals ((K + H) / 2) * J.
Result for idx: 12.6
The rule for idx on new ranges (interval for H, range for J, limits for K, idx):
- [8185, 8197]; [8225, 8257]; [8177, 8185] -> 11.3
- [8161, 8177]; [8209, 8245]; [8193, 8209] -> 10.2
